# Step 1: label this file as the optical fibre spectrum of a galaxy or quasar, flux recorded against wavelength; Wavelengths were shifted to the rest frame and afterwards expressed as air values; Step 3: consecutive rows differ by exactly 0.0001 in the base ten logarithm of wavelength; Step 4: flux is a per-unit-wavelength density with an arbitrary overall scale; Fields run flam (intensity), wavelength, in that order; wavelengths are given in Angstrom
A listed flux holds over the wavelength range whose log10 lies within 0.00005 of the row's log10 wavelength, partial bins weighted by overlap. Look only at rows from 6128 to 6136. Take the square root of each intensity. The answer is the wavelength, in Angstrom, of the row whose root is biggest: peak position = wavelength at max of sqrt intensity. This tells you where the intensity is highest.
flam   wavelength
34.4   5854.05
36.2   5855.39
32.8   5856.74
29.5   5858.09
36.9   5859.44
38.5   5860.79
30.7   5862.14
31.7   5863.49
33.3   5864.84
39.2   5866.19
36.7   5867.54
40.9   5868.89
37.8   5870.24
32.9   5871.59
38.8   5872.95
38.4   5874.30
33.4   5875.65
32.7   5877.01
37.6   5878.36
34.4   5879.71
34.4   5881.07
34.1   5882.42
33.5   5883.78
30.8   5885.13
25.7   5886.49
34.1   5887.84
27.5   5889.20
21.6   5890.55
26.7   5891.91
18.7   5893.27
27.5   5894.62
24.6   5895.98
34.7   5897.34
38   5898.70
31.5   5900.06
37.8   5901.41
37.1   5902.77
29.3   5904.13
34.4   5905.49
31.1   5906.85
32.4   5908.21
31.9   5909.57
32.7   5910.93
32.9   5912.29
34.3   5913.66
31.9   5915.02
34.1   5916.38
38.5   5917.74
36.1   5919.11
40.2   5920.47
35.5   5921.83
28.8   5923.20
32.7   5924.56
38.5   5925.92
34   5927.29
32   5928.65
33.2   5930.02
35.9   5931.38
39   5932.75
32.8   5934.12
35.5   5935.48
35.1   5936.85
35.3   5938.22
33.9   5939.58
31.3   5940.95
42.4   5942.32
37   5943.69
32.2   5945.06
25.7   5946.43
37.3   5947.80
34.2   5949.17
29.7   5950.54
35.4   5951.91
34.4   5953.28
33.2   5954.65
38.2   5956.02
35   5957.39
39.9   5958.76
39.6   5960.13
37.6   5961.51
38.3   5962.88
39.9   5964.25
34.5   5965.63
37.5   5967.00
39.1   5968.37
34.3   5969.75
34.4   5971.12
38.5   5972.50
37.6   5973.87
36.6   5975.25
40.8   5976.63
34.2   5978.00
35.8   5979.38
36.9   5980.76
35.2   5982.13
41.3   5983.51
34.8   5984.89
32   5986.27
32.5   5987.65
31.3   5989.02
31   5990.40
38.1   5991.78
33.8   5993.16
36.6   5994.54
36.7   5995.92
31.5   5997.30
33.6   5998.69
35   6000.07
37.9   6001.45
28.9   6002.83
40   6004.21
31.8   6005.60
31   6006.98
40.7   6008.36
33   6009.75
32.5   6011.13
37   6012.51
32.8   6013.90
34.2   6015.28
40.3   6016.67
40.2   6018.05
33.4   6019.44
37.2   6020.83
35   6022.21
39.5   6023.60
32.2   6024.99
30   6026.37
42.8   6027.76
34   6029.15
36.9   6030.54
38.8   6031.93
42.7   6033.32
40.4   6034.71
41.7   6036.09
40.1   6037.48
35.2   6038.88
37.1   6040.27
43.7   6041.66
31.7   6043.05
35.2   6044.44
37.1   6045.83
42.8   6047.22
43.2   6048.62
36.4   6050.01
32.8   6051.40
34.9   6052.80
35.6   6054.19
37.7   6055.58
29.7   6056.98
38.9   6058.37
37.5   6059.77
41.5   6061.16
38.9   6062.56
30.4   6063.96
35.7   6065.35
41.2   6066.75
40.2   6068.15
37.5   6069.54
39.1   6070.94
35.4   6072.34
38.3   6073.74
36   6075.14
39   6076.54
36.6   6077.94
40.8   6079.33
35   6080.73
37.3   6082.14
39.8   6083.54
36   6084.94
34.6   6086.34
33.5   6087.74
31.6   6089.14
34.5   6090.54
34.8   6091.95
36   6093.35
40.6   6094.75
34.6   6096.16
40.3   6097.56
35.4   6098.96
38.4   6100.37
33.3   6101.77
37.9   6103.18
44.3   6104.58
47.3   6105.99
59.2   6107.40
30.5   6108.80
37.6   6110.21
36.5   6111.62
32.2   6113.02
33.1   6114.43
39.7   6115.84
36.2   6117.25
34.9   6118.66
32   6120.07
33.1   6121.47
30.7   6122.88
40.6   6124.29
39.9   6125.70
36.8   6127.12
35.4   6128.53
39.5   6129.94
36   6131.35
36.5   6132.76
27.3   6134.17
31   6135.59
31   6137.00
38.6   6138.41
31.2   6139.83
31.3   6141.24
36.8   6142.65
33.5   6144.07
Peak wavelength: 6129.94 Angstrom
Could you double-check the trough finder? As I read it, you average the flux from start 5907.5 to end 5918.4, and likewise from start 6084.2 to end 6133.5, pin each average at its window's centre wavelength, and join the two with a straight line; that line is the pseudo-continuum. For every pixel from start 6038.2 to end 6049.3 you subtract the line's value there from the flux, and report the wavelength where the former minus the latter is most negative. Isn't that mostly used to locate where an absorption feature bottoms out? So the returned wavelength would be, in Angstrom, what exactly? 6043.05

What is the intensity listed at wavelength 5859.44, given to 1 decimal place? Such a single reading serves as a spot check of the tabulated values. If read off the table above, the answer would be 36.9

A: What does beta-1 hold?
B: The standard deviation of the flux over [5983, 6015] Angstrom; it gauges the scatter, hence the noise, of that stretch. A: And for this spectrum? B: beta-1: 3.4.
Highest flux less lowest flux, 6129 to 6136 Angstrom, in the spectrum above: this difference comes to 12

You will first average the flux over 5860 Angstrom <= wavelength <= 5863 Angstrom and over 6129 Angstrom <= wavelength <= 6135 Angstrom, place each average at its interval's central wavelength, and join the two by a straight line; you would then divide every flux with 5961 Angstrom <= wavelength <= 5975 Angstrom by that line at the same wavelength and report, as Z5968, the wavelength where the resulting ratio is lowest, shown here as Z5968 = 5969.75 Angstrom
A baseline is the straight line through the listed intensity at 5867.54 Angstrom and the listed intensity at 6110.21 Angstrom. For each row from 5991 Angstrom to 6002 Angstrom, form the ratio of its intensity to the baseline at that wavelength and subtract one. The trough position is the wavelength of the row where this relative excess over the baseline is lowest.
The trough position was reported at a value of 5997.30 Angstrom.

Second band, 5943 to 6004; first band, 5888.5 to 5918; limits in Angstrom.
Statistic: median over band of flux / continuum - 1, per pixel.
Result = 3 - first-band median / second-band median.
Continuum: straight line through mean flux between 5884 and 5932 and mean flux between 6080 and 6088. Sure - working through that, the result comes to 3.0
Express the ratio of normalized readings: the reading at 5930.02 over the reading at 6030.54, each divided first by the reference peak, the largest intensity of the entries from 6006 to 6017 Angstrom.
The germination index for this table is 0.9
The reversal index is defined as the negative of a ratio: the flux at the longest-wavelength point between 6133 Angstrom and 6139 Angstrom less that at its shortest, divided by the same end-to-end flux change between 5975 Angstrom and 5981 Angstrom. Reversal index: -38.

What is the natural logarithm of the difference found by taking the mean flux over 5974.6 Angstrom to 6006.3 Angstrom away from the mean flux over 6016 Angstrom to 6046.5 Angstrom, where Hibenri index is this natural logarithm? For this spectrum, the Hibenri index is 0.9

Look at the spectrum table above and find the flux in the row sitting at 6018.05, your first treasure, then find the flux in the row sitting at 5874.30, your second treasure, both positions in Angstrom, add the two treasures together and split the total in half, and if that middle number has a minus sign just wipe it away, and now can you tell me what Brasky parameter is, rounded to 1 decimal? 39.3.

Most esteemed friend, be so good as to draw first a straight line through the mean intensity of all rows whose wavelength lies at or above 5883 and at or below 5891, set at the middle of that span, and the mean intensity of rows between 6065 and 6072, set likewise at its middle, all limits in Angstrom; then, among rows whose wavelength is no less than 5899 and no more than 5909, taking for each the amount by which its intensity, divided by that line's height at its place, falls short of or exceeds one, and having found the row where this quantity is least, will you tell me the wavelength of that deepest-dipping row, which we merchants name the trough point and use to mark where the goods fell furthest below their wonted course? 5904.13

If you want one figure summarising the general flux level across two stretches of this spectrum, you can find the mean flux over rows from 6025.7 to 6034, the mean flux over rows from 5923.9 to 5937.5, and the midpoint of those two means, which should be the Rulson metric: 36.2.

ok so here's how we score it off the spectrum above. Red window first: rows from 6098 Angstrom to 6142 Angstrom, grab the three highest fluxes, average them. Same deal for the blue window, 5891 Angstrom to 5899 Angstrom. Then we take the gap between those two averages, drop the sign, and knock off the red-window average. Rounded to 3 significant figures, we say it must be -33.4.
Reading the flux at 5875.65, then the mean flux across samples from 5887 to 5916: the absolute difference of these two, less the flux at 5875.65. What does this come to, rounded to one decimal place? -31.0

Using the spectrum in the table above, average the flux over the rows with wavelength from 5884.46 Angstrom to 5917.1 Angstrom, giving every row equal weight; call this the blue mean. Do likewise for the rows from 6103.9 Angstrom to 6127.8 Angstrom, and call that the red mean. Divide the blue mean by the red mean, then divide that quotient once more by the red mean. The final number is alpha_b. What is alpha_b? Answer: 0.0215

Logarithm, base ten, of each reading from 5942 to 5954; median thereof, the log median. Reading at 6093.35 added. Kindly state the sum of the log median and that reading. 37.5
